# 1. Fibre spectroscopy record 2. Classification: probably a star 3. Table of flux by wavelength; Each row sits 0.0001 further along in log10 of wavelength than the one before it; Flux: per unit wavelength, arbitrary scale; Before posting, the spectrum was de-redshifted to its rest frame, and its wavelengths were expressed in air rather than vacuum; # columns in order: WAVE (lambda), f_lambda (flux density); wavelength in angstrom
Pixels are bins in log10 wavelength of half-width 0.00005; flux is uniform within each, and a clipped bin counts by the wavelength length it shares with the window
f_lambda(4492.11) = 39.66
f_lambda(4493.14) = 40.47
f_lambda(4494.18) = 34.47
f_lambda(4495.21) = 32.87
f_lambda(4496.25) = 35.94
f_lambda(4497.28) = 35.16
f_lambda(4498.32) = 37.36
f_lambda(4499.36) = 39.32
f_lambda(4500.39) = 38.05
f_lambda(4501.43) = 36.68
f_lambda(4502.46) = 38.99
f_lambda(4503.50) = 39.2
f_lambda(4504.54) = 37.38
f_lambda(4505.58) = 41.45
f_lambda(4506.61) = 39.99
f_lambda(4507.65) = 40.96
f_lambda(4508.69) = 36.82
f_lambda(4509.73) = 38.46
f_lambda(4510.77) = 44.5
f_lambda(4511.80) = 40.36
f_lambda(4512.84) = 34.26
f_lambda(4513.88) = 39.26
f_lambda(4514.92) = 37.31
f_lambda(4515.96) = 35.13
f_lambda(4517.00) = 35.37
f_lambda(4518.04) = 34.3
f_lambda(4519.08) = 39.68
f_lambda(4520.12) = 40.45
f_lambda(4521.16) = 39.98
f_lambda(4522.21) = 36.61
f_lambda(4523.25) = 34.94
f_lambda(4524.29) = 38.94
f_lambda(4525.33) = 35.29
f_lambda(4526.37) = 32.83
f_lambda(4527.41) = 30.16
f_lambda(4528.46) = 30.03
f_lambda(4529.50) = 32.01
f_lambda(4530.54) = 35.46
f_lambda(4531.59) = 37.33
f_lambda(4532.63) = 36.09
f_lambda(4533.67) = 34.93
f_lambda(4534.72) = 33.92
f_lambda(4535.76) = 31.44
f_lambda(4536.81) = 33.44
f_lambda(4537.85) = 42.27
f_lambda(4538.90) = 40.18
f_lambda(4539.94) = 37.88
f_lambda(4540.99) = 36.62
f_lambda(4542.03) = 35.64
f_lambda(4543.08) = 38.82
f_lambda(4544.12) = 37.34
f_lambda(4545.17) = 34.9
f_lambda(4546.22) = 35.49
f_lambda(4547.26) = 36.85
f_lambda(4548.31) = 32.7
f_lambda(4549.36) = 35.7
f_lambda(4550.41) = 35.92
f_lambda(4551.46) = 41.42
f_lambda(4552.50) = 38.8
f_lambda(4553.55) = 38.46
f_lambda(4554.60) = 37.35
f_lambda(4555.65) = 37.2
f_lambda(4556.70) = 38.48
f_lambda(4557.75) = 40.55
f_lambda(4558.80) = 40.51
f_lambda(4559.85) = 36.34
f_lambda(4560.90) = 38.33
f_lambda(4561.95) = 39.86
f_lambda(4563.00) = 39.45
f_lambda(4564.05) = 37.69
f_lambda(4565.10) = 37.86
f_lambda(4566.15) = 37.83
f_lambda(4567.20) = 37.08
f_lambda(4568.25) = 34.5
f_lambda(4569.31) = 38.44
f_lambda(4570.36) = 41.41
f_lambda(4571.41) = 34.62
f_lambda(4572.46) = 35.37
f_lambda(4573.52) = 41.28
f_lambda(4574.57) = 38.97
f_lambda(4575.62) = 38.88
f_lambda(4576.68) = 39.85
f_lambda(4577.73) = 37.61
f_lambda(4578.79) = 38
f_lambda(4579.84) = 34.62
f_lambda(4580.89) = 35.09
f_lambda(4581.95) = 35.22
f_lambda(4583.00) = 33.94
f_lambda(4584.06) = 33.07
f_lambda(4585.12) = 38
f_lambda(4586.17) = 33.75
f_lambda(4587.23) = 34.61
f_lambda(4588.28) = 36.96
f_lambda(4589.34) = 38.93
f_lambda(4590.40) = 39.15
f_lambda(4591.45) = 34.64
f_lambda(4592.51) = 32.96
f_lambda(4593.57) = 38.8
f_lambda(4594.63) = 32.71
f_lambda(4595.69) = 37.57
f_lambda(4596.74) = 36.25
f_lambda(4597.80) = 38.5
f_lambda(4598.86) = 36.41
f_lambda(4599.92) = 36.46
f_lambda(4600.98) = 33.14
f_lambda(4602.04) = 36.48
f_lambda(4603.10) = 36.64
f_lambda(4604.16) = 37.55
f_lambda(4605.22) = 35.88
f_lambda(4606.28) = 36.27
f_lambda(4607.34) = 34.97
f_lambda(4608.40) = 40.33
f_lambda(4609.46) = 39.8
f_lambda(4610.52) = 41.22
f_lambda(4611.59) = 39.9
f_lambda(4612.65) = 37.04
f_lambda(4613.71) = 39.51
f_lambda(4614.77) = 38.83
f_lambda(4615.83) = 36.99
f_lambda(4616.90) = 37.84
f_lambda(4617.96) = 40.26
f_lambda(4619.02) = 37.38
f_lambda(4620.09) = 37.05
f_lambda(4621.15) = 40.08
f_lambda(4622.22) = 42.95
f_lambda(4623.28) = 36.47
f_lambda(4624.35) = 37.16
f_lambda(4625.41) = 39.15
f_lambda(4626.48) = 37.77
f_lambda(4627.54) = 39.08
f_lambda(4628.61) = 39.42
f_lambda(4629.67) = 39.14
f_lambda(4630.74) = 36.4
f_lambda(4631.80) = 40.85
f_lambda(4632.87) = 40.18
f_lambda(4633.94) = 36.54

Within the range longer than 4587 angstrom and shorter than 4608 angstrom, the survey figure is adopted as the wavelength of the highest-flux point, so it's 4590.40 angstrom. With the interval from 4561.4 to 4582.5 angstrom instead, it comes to 4570.36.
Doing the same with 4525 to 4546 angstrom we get 4537.85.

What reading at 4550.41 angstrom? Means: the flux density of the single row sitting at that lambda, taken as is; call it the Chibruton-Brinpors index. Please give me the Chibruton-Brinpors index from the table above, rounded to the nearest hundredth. 35.92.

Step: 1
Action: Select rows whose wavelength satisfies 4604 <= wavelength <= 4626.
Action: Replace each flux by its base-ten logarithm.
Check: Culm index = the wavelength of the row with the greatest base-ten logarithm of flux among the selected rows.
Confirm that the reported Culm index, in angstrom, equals 4622.22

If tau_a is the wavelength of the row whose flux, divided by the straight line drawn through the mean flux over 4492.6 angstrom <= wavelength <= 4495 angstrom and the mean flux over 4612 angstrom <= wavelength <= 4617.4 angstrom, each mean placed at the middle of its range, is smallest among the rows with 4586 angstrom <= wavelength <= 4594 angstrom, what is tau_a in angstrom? 4592.51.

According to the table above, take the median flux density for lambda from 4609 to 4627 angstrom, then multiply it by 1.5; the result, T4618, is 58.2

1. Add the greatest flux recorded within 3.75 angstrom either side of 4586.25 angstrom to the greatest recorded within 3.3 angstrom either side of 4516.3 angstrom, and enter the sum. 78.6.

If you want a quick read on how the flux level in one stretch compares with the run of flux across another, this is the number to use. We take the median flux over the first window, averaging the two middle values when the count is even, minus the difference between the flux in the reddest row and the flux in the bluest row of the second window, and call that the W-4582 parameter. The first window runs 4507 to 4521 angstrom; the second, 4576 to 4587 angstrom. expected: 45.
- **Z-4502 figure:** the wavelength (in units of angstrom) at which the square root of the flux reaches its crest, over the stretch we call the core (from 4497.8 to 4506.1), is 4505.58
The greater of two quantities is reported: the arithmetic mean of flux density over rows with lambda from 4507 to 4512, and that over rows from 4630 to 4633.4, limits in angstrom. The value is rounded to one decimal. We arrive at 40.2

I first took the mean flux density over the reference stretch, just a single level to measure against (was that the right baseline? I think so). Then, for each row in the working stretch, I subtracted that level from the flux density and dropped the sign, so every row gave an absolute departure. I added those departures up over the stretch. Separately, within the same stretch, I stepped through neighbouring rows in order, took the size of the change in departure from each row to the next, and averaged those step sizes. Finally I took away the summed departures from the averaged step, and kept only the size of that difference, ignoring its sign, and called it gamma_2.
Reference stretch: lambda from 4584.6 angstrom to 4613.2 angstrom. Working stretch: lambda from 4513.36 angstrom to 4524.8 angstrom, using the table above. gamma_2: 21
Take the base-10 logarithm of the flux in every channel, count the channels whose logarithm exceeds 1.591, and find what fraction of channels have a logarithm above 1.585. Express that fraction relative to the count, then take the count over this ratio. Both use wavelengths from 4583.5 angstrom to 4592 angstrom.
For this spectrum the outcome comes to 4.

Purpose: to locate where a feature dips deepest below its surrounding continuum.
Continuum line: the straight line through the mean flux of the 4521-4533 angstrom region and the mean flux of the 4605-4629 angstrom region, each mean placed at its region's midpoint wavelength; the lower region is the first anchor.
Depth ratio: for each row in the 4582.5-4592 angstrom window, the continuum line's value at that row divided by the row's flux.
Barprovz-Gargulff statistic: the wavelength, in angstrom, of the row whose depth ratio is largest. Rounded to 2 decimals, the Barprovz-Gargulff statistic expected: 4584.06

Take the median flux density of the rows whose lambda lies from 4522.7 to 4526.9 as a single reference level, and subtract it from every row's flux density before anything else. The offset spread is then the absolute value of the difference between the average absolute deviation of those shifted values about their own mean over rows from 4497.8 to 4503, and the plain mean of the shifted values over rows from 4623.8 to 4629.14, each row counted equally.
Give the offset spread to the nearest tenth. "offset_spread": 2.5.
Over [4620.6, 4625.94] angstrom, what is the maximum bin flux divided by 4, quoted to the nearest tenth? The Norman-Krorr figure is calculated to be 10.7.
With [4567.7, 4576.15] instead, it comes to 10.4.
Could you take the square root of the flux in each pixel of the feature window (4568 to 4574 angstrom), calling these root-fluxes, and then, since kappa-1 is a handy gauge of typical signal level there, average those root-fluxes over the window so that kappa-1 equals 6.13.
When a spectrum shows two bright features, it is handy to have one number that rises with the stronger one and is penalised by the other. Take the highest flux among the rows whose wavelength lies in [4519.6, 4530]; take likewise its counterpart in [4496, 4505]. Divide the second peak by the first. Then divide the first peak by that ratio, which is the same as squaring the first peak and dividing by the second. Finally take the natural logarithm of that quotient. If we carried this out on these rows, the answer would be 3.73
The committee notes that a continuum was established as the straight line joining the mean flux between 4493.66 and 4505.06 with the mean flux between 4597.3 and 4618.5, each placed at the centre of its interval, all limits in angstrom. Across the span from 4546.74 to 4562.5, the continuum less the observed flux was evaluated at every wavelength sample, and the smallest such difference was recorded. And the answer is -4.2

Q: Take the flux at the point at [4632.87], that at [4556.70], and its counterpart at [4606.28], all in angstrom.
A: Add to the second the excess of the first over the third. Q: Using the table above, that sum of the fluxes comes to 42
